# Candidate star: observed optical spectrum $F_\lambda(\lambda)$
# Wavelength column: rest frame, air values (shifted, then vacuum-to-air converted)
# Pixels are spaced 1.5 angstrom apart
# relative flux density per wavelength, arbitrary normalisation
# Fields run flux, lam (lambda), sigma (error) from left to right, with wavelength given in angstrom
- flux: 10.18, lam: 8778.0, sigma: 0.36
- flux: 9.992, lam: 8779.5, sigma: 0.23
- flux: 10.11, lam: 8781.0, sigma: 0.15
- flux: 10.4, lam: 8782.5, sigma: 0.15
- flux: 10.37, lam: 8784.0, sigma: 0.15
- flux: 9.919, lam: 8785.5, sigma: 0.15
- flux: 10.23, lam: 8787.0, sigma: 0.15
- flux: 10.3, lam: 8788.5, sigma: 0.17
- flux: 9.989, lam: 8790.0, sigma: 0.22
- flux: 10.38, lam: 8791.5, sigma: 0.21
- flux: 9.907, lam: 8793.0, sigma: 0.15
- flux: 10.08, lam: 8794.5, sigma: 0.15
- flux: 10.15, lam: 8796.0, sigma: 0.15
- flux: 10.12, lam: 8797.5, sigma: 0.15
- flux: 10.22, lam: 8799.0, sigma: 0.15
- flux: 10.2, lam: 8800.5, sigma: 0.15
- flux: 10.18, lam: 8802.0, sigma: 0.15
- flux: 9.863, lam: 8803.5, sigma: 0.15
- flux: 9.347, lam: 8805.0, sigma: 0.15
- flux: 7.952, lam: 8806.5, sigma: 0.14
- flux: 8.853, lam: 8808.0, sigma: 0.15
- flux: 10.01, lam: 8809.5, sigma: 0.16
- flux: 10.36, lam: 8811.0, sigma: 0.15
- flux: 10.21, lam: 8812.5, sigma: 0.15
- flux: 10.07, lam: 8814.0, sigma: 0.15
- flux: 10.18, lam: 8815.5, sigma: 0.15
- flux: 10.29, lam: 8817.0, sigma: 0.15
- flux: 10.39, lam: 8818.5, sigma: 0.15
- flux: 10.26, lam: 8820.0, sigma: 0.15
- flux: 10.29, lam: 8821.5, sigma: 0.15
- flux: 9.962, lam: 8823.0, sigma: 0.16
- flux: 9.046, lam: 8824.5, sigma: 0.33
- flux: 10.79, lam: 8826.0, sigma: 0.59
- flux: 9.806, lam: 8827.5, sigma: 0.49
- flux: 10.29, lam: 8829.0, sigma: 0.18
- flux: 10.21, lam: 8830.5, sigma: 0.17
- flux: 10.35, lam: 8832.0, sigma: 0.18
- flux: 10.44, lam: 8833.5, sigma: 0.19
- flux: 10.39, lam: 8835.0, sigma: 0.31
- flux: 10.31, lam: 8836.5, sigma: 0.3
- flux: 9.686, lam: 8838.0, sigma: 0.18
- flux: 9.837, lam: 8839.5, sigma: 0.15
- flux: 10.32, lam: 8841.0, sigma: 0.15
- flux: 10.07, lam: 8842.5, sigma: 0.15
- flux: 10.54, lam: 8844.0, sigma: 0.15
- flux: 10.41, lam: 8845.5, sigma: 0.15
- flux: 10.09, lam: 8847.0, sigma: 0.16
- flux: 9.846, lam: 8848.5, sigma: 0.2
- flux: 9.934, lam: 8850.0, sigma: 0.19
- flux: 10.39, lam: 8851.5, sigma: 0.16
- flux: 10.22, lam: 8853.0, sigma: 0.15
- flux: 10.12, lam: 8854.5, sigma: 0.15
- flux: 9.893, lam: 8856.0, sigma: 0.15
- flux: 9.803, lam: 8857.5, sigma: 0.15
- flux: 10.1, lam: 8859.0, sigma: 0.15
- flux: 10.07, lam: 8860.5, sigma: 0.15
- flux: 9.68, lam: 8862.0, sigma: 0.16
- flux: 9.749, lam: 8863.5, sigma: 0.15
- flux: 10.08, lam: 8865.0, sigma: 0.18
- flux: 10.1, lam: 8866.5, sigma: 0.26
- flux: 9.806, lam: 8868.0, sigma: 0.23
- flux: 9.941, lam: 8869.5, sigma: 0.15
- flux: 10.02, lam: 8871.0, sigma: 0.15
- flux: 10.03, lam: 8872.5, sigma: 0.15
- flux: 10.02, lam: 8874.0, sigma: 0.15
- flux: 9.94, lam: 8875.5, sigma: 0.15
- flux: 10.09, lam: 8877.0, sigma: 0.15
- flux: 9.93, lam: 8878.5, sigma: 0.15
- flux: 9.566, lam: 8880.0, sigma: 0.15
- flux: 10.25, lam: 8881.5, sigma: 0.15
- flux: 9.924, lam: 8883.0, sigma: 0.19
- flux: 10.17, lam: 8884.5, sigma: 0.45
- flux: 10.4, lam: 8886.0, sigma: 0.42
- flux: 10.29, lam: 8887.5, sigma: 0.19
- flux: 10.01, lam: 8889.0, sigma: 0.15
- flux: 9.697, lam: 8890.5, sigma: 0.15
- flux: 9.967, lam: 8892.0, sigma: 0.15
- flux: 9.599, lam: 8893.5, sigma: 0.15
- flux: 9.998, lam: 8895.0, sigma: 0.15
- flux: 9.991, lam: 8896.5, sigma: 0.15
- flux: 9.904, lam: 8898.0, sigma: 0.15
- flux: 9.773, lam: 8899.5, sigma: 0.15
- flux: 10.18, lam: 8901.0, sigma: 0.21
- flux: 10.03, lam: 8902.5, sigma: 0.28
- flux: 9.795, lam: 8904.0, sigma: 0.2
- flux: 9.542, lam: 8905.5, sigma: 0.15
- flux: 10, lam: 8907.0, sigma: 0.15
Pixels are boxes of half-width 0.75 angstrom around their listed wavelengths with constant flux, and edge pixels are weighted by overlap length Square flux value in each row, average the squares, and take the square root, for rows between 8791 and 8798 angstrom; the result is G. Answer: 10.1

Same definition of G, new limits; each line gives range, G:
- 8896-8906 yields 9.9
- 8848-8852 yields 10.1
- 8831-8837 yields 10.4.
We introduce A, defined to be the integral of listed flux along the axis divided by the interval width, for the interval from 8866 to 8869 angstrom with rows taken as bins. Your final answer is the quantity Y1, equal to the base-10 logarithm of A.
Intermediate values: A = 9.94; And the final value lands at 1.00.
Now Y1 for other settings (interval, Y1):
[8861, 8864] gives 0.99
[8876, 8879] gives 1.00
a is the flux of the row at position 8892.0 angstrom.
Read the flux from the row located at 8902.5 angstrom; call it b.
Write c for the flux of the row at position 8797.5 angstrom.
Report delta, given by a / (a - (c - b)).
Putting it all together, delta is 1.01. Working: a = 9.967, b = 10.03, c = 10.12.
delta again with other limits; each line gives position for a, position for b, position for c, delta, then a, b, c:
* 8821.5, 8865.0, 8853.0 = 1.01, 10.29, 10.08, 10.22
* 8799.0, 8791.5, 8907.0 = 0.96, 10.22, 10.38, 10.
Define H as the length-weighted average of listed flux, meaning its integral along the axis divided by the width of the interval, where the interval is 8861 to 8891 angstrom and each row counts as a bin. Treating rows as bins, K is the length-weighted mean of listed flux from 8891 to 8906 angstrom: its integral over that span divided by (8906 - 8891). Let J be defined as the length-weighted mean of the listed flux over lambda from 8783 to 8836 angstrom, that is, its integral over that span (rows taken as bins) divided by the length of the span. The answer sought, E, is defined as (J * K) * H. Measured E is 991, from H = 9.99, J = 10.0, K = 9.9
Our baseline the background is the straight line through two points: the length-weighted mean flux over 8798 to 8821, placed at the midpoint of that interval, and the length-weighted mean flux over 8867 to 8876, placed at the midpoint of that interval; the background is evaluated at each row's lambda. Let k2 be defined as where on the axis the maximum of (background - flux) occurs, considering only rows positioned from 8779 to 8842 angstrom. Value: 8806.5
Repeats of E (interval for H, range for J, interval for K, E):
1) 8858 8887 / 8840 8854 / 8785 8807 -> 1013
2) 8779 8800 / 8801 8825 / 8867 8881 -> 993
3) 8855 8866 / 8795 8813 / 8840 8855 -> 989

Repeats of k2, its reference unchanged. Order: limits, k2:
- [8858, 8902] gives 8880.0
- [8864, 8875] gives 8868.0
